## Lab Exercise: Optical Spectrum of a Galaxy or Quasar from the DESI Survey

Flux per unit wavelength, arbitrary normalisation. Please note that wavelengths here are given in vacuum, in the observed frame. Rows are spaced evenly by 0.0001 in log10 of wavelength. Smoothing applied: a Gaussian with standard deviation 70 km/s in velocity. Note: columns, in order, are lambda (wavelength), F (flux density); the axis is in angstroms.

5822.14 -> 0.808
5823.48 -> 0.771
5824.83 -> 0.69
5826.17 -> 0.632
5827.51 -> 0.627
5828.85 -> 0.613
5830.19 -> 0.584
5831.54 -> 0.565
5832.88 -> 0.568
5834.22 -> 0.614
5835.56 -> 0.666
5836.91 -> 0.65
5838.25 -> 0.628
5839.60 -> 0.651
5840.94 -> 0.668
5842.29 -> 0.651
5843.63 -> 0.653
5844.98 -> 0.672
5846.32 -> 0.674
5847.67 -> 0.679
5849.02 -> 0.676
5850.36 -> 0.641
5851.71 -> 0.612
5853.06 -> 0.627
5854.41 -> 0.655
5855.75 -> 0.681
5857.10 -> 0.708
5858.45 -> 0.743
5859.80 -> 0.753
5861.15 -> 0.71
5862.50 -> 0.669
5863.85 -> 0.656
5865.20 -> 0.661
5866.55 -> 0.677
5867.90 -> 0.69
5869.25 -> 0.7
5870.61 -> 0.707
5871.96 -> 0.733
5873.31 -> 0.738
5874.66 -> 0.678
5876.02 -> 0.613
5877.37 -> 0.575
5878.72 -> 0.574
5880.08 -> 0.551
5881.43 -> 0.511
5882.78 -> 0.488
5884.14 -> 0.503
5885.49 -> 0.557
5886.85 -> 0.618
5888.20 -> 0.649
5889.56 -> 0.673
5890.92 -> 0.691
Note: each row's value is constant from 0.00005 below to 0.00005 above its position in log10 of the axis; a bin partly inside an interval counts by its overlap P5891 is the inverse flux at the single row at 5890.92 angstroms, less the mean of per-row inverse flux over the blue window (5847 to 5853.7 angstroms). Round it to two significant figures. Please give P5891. -0.10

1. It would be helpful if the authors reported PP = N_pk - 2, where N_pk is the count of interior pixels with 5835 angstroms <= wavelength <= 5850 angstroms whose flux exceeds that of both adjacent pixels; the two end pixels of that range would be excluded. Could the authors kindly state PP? 0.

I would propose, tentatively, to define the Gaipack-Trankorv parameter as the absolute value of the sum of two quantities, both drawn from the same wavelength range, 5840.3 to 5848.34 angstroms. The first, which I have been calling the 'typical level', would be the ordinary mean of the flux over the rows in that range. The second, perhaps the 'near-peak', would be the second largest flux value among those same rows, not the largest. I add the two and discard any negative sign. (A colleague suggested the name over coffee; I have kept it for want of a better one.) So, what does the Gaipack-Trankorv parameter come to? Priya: 1.34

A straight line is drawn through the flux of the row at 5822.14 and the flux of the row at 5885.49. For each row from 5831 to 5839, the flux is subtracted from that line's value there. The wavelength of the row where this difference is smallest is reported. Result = 5835.56 angstroms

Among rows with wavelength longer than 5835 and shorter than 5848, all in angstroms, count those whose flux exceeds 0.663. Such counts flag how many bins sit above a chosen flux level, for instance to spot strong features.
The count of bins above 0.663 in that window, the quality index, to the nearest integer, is 5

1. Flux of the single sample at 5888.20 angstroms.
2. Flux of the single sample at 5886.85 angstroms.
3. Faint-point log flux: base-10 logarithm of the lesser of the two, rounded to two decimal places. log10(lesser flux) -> -0.21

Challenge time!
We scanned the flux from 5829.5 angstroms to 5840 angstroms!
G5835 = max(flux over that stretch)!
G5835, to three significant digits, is 0.666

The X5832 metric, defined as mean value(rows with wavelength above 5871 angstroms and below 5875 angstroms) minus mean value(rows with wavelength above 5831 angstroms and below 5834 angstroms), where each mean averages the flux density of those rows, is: 0.15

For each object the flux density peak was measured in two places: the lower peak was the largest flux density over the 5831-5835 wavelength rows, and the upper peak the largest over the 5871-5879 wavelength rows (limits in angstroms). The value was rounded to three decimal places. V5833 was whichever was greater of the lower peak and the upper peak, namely 0.738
